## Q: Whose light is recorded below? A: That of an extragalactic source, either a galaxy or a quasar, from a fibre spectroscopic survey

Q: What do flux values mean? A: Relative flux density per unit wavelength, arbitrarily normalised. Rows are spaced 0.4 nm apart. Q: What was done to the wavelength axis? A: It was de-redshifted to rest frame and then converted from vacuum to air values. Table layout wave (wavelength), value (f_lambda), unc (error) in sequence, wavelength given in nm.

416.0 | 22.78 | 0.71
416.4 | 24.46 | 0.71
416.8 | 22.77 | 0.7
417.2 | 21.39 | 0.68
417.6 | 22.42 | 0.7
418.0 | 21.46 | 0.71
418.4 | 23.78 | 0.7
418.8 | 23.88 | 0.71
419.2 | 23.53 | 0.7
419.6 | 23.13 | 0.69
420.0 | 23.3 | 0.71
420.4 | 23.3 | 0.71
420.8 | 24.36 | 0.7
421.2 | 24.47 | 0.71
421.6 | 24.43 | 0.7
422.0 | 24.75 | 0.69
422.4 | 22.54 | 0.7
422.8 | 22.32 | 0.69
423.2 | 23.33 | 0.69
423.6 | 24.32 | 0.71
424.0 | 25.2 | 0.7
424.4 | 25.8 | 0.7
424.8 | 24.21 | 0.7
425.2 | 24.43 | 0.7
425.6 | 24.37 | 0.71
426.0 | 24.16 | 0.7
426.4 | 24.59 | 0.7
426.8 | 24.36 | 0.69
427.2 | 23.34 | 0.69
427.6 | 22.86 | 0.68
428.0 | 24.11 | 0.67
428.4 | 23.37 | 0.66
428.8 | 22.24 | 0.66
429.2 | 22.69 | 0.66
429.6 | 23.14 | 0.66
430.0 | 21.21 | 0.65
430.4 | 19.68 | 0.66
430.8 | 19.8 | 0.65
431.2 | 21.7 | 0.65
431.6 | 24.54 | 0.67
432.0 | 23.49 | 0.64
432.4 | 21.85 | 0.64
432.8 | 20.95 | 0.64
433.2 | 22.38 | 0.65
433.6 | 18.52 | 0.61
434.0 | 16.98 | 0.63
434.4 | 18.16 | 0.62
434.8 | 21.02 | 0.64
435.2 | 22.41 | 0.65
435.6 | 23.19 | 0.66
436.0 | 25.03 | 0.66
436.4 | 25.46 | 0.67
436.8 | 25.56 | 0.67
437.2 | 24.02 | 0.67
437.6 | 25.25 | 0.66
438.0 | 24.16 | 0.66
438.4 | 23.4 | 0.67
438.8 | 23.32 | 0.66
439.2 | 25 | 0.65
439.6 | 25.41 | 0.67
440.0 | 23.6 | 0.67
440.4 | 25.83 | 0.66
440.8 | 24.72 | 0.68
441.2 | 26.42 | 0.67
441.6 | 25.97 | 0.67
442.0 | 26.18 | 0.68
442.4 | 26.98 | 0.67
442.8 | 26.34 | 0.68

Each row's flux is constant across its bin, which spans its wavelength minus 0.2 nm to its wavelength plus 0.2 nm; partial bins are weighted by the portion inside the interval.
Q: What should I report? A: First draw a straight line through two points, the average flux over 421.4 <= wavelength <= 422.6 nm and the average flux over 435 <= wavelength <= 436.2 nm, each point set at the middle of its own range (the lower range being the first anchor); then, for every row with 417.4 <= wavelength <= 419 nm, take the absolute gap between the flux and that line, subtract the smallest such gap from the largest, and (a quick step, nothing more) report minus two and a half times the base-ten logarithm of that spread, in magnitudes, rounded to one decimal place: -1.0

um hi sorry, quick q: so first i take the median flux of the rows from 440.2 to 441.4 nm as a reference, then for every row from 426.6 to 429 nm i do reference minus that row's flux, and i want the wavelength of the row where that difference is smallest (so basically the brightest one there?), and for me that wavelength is 426.8 nm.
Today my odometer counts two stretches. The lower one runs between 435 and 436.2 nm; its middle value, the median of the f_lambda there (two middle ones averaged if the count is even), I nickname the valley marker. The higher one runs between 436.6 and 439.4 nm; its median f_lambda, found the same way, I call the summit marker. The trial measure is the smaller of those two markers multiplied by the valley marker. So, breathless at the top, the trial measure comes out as 538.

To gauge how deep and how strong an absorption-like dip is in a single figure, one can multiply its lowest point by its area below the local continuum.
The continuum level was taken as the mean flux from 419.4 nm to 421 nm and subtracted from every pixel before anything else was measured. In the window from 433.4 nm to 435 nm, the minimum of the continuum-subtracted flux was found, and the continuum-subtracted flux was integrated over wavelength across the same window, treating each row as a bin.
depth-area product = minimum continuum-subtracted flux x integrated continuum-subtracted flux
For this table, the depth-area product 51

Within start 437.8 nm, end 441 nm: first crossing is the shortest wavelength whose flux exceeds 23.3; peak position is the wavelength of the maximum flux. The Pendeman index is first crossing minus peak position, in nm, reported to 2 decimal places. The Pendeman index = -2.40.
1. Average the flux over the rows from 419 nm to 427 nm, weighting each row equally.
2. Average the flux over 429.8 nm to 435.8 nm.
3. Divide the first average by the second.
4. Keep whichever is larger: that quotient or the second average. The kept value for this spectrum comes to 21.1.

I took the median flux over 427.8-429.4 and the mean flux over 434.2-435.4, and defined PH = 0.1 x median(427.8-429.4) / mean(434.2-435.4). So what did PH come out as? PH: 0.112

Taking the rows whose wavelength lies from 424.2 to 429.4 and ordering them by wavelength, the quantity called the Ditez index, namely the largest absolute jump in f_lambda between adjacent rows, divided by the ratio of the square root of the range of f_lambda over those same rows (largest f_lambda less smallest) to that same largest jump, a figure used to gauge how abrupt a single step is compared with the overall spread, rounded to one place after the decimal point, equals 1.3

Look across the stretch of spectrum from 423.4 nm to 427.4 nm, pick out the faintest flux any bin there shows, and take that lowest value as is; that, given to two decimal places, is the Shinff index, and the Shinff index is 23.34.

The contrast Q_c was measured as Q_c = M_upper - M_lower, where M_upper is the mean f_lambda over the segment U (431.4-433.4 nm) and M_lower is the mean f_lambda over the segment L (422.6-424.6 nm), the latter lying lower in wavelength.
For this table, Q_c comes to -1.6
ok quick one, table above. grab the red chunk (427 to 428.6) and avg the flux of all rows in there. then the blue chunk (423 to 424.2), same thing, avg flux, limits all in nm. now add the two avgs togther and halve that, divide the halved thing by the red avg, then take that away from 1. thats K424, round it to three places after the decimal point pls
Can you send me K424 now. -0.018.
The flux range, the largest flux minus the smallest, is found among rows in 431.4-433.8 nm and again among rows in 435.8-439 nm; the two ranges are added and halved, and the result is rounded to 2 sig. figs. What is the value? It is 4.1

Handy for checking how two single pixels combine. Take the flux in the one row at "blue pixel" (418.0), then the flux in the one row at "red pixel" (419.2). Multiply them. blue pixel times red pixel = 505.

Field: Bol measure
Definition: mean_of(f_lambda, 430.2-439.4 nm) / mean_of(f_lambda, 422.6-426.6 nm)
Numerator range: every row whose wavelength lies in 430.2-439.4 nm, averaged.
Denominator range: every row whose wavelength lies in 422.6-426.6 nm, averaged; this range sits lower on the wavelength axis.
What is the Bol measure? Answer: 0.92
